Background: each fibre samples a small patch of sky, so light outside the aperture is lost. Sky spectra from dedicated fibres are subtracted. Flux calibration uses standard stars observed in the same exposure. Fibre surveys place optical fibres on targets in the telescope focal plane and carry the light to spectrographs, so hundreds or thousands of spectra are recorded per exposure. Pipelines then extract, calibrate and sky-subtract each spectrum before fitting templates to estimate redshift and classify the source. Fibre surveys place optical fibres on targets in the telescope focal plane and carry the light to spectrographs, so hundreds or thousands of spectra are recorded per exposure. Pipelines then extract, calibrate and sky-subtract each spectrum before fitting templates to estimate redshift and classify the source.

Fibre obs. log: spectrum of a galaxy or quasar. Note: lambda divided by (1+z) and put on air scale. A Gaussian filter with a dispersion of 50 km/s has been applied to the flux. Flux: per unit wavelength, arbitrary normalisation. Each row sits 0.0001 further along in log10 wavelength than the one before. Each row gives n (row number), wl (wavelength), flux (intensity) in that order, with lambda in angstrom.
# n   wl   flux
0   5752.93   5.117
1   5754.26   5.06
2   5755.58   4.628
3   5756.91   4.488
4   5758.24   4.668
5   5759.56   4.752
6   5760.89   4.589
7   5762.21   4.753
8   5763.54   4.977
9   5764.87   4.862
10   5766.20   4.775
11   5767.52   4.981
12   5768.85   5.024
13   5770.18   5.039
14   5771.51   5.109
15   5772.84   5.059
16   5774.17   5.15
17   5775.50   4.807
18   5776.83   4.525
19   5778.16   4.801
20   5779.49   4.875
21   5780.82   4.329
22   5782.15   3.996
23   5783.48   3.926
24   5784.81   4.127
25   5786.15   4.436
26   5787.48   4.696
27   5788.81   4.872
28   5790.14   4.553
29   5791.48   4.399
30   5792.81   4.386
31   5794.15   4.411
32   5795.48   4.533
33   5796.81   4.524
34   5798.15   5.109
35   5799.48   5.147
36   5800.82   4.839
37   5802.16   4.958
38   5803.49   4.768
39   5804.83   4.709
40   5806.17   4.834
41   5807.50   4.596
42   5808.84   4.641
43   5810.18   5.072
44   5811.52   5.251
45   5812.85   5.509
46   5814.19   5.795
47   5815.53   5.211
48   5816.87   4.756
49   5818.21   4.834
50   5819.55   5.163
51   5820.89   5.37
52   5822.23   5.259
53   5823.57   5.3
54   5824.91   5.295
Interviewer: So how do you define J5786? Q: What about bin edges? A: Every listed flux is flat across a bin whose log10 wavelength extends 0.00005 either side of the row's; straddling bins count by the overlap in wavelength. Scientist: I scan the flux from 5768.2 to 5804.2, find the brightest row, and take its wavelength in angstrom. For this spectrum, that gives 5774.17 angstrom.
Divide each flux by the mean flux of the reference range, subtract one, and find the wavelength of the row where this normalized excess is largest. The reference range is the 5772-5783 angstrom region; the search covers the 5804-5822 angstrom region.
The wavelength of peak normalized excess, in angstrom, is 5814.19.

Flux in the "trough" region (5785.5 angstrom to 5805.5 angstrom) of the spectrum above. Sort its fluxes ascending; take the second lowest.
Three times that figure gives 13.2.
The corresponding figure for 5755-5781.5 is 13.5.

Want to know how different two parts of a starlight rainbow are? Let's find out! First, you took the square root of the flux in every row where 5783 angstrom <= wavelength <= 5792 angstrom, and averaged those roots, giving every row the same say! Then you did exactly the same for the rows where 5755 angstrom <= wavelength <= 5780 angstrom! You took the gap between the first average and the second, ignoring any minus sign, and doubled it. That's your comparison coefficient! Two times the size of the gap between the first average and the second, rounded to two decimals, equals 0.19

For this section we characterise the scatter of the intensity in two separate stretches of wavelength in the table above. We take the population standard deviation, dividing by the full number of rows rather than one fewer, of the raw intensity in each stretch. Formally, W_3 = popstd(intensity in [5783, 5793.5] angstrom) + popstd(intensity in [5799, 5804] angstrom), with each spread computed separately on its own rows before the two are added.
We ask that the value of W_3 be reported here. 0.42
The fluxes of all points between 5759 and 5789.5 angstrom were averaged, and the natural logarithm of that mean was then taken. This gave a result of 1.55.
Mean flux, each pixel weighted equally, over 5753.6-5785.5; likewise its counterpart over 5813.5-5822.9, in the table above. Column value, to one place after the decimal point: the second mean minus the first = 0.5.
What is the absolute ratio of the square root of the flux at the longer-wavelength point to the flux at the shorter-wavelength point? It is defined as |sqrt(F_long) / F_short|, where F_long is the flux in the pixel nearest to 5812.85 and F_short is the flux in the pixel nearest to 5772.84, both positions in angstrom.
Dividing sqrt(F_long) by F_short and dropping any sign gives 0.464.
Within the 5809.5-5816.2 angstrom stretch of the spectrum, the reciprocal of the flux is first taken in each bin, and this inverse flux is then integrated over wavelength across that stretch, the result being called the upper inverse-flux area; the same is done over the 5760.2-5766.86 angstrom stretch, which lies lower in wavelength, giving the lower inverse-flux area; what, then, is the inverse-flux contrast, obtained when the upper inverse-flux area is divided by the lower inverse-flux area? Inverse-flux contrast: 0.90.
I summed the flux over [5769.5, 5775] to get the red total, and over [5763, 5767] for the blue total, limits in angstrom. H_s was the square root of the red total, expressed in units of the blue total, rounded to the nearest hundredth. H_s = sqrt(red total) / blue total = 0.31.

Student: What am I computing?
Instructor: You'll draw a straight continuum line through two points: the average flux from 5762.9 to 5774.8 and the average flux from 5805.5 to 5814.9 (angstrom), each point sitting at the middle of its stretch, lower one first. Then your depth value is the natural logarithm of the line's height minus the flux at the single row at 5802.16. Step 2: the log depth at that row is -2.1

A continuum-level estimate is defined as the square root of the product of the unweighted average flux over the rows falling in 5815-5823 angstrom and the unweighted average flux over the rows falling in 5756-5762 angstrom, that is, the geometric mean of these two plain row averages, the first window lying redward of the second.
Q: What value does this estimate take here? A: 4.86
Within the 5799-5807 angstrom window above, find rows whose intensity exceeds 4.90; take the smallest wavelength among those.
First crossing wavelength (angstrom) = 5799.48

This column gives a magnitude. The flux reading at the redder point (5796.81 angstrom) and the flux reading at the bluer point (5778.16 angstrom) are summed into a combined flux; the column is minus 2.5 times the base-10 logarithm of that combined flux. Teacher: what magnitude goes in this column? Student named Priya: -2.42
